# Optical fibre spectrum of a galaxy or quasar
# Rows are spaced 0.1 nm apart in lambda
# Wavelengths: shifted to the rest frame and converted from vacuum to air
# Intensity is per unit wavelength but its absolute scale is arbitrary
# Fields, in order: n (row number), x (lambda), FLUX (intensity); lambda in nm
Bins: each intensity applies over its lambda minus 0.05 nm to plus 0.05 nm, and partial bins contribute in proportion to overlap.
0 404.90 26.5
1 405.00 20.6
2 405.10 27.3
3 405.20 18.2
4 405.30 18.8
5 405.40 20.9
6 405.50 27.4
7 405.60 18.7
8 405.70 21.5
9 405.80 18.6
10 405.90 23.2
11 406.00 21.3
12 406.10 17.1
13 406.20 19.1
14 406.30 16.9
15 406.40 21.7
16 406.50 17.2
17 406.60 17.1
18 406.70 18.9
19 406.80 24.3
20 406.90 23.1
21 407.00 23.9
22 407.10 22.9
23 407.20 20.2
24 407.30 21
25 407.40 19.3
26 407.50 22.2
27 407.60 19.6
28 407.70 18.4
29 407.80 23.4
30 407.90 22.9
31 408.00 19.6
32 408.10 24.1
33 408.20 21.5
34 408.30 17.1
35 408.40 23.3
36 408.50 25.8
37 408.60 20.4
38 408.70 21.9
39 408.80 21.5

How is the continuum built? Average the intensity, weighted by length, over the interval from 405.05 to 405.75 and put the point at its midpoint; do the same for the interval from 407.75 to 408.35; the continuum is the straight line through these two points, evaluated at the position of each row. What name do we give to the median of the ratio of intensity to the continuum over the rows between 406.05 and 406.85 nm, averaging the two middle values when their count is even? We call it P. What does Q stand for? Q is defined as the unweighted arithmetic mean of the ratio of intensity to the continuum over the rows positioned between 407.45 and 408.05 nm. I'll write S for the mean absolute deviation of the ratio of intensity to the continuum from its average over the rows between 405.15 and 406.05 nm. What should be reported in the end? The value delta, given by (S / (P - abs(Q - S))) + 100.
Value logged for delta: 98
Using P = 0.83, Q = 0.98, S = 0.099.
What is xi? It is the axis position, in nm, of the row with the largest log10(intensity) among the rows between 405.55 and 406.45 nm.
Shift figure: 405.90 nm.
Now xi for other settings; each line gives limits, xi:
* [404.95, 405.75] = 405.50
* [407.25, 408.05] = 407.80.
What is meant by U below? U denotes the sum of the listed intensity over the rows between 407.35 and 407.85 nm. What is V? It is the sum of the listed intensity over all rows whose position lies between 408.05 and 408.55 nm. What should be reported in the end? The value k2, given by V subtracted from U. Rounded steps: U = 103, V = 112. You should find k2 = -9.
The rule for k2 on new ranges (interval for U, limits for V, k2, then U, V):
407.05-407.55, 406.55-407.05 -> -2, 106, 107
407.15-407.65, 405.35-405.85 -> -5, 102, 107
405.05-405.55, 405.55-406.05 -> 9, 113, 103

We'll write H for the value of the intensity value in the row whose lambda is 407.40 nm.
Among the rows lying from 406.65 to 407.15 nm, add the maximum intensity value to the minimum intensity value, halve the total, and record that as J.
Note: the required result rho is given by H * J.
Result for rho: 417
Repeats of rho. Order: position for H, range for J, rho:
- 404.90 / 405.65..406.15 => 534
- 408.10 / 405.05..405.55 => 549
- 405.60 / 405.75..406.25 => 377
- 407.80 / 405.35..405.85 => 538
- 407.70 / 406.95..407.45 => 397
